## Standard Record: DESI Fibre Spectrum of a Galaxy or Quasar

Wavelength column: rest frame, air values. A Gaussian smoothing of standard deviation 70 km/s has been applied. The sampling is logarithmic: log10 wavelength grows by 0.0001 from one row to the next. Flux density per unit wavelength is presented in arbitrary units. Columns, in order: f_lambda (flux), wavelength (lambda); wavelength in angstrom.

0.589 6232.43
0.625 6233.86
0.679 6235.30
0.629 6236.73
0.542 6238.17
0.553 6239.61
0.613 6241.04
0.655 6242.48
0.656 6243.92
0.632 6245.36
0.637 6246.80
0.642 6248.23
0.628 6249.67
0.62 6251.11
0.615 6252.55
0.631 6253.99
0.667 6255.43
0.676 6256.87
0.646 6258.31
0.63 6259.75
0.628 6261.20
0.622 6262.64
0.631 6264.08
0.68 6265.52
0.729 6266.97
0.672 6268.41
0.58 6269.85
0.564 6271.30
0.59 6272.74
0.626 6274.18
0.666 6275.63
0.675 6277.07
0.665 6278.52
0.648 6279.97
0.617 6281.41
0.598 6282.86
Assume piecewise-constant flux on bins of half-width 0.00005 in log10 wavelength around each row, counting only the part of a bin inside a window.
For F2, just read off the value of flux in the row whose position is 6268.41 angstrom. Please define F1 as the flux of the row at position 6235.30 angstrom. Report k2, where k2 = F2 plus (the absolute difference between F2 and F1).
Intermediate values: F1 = 0.679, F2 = 0.672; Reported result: 0.68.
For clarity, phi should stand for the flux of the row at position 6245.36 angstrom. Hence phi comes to 0.632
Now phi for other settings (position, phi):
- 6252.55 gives 0.615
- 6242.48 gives 0.655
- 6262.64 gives 0.622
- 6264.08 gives 0.631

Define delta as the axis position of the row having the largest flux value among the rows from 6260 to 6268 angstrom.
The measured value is 6266.97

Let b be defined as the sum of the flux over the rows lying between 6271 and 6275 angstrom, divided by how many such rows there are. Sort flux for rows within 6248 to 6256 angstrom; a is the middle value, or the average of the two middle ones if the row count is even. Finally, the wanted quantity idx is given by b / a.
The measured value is 0.94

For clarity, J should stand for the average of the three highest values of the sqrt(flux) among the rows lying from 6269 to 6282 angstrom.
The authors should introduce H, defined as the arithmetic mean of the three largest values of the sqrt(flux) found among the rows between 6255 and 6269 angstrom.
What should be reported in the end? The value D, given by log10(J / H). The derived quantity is -0.008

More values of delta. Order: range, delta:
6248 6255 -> 6248.23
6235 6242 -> 6235.30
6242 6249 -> 6243.92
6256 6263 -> 6256.87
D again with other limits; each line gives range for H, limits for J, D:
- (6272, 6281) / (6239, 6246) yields -0.007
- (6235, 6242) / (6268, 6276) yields 0.005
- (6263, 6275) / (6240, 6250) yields -0.014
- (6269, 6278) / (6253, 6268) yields 0.013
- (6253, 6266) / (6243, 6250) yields -0.010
